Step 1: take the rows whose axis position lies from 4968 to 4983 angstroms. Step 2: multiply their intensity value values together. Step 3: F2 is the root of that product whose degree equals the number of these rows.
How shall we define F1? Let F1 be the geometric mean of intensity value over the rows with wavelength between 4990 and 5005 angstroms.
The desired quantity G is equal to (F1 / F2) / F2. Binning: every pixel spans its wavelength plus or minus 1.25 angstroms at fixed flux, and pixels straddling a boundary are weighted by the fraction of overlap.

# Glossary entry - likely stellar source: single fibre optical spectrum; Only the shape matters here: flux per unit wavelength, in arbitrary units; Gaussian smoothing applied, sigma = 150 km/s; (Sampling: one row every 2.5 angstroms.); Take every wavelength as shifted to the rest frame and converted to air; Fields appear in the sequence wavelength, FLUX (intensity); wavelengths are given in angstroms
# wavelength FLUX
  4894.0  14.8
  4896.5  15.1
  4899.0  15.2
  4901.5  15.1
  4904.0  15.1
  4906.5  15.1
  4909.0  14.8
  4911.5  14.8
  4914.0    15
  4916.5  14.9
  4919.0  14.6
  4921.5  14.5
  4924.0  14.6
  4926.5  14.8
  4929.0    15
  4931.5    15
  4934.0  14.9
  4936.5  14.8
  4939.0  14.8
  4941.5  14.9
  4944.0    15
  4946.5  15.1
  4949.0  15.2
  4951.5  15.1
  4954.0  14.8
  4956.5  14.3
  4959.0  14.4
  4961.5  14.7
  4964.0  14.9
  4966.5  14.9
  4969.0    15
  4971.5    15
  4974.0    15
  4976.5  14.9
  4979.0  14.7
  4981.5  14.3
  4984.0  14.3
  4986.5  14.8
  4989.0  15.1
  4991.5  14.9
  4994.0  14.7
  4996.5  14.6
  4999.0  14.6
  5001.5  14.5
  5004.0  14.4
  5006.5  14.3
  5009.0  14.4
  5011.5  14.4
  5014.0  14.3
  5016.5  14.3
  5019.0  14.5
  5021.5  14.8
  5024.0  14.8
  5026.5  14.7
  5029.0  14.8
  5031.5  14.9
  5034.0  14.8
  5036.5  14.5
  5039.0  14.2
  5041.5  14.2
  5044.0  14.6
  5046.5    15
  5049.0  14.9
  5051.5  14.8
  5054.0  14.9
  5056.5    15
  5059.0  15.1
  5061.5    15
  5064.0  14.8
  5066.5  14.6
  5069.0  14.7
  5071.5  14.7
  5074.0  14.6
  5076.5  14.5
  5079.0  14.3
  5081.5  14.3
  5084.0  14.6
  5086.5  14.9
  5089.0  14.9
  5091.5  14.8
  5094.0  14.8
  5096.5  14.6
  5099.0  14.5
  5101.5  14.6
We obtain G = 0.0666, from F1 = 14.6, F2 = 14.8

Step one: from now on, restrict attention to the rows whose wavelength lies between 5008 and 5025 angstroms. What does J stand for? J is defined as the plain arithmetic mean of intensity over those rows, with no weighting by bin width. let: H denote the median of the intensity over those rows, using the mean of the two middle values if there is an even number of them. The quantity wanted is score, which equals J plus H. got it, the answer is 28.9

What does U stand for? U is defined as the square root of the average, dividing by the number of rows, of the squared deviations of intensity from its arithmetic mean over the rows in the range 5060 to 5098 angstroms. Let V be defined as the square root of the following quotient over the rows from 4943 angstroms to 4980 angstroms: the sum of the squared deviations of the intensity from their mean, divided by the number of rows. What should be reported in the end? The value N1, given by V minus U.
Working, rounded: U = 0.20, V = 0.244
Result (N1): 0.05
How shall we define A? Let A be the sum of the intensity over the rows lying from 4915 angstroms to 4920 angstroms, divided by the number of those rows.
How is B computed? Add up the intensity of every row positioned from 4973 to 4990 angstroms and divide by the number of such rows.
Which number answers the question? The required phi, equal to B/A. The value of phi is 1.00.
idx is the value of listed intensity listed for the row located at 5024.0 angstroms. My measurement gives 14.8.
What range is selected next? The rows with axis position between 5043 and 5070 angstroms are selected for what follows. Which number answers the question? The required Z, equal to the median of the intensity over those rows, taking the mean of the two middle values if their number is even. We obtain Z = 14.9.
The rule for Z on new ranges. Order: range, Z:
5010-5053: 14.7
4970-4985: 14.8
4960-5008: 14.7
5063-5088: 14.6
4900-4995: 14.9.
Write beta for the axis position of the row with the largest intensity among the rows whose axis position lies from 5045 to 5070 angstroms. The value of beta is 5059.0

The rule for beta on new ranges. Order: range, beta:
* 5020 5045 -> 5031.5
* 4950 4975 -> 4951.5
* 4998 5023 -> 5021.5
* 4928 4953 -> 4949.0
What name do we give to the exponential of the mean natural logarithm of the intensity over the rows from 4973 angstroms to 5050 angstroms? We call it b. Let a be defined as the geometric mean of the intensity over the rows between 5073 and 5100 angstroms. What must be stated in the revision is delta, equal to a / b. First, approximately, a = 14.6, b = 14.6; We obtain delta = 1.00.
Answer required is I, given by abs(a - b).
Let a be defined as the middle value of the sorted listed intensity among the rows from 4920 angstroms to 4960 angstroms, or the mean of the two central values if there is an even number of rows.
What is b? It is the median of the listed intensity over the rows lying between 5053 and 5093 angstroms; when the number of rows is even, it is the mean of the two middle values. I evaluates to 0.10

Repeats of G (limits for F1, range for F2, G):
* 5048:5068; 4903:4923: 0.0675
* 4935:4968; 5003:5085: 0.0694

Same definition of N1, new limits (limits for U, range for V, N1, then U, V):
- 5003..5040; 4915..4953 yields -0.03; 0.23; 0.194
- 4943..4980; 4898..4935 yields -0.04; 0.24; 0.202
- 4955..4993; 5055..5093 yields -0.04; 0.28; 0.234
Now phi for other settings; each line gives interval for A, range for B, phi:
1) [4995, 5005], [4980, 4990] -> 1.01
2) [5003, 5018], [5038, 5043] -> 0.99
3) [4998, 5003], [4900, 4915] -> 1.03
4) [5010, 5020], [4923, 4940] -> 1.03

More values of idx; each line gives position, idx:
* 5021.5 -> 14.8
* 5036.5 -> 14.5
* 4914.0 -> 15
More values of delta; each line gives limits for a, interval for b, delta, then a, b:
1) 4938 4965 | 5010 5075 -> 1.01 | 14.8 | 14.7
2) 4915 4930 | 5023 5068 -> 1.00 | 14.7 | 14.8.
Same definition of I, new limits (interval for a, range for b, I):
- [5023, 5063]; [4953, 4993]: 0.05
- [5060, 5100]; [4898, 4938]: 0.25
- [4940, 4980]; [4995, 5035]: 0.35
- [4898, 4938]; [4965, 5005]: 0.15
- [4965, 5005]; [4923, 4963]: 0.10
